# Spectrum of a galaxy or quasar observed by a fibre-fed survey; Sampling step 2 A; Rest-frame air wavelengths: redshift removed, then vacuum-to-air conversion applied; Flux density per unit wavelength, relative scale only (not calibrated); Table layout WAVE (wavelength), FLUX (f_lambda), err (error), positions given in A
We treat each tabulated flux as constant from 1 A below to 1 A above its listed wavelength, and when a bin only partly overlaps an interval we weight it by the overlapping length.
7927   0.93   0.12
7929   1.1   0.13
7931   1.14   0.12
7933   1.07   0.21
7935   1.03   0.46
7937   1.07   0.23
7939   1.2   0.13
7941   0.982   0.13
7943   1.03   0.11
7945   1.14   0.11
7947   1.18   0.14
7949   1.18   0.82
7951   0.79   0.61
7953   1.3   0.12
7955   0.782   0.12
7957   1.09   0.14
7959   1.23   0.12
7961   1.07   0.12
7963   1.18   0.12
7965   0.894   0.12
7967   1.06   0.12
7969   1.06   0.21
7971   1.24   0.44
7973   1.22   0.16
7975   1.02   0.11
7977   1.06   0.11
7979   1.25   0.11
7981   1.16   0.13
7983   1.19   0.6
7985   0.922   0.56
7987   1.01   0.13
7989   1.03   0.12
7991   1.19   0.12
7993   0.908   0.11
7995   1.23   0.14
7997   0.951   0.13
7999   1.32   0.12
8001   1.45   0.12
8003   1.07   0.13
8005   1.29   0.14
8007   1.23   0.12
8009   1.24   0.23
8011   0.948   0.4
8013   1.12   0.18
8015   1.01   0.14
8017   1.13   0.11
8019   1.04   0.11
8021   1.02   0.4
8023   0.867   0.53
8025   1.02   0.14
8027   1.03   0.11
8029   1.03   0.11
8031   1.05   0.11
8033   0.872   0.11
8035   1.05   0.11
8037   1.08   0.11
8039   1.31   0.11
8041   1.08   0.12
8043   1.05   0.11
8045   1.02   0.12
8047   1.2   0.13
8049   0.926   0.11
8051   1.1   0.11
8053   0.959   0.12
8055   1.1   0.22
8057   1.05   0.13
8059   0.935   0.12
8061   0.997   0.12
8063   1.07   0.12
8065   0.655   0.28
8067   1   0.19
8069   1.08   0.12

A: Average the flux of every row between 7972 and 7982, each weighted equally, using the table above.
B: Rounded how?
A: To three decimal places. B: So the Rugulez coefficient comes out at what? 1.142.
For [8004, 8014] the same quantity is 1.166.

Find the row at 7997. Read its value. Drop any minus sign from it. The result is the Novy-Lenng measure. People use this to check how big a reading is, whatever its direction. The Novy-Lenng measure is 1.0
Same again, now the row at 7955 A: 0.8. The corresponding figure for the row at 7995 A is 1.2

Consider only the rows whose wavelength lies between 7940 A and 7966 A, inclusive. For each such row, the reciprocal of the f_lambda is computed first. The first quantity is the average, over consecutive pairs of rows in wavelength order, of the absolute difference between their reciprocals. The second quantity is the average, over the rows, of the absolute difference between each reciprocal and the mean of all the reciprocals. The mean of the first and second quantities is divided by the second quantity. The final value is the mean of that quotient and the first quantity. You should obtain 0.76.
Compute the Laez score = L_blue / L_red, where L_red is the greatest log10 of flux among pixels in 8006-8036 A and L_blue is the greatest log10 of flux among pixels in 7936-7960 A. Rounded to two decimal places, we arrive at 1.22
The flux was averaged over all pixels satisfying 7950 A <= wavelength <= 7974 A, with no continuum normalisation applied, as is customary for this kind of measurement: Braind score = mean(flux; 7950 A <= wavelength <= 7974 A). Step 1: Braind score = 1.08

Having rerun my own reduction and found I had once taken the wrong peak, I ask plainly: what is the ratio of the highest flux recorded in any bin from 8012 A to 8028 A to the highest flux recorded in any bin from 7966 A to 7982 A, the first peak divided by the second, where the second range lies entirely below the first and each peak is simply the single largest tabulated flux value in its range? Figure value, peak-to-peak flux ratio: 0.90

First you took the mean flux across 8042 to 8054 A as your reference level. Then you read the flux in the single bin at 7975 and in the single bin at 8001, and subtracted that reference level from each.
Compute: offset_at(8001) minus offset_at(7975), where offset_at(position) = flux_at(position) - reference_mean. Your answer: 0.43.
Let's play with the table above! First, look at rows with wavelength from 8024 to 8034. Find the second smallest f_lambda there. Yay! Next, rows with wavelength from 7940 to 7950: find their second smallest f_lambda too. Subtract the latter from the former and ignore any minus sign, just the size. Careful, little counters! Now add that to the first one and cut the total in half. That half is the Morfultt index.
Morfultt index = 0.515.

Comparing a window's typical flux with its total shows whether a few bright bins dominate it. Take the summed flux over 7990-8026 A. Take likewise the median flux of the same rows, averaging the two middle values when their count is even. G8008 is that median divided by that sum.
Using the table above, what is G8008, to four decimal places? 0.0547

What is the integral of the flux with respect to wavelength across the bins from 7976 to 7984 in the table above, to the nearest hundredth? 9.32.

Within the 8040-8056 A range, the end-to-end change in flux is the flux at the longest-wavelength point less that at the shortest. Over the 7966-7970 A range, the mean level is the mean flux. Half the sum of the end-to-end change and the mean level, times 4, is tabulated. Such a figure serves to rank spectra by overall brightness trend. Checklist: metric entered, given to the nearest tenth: 2.2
